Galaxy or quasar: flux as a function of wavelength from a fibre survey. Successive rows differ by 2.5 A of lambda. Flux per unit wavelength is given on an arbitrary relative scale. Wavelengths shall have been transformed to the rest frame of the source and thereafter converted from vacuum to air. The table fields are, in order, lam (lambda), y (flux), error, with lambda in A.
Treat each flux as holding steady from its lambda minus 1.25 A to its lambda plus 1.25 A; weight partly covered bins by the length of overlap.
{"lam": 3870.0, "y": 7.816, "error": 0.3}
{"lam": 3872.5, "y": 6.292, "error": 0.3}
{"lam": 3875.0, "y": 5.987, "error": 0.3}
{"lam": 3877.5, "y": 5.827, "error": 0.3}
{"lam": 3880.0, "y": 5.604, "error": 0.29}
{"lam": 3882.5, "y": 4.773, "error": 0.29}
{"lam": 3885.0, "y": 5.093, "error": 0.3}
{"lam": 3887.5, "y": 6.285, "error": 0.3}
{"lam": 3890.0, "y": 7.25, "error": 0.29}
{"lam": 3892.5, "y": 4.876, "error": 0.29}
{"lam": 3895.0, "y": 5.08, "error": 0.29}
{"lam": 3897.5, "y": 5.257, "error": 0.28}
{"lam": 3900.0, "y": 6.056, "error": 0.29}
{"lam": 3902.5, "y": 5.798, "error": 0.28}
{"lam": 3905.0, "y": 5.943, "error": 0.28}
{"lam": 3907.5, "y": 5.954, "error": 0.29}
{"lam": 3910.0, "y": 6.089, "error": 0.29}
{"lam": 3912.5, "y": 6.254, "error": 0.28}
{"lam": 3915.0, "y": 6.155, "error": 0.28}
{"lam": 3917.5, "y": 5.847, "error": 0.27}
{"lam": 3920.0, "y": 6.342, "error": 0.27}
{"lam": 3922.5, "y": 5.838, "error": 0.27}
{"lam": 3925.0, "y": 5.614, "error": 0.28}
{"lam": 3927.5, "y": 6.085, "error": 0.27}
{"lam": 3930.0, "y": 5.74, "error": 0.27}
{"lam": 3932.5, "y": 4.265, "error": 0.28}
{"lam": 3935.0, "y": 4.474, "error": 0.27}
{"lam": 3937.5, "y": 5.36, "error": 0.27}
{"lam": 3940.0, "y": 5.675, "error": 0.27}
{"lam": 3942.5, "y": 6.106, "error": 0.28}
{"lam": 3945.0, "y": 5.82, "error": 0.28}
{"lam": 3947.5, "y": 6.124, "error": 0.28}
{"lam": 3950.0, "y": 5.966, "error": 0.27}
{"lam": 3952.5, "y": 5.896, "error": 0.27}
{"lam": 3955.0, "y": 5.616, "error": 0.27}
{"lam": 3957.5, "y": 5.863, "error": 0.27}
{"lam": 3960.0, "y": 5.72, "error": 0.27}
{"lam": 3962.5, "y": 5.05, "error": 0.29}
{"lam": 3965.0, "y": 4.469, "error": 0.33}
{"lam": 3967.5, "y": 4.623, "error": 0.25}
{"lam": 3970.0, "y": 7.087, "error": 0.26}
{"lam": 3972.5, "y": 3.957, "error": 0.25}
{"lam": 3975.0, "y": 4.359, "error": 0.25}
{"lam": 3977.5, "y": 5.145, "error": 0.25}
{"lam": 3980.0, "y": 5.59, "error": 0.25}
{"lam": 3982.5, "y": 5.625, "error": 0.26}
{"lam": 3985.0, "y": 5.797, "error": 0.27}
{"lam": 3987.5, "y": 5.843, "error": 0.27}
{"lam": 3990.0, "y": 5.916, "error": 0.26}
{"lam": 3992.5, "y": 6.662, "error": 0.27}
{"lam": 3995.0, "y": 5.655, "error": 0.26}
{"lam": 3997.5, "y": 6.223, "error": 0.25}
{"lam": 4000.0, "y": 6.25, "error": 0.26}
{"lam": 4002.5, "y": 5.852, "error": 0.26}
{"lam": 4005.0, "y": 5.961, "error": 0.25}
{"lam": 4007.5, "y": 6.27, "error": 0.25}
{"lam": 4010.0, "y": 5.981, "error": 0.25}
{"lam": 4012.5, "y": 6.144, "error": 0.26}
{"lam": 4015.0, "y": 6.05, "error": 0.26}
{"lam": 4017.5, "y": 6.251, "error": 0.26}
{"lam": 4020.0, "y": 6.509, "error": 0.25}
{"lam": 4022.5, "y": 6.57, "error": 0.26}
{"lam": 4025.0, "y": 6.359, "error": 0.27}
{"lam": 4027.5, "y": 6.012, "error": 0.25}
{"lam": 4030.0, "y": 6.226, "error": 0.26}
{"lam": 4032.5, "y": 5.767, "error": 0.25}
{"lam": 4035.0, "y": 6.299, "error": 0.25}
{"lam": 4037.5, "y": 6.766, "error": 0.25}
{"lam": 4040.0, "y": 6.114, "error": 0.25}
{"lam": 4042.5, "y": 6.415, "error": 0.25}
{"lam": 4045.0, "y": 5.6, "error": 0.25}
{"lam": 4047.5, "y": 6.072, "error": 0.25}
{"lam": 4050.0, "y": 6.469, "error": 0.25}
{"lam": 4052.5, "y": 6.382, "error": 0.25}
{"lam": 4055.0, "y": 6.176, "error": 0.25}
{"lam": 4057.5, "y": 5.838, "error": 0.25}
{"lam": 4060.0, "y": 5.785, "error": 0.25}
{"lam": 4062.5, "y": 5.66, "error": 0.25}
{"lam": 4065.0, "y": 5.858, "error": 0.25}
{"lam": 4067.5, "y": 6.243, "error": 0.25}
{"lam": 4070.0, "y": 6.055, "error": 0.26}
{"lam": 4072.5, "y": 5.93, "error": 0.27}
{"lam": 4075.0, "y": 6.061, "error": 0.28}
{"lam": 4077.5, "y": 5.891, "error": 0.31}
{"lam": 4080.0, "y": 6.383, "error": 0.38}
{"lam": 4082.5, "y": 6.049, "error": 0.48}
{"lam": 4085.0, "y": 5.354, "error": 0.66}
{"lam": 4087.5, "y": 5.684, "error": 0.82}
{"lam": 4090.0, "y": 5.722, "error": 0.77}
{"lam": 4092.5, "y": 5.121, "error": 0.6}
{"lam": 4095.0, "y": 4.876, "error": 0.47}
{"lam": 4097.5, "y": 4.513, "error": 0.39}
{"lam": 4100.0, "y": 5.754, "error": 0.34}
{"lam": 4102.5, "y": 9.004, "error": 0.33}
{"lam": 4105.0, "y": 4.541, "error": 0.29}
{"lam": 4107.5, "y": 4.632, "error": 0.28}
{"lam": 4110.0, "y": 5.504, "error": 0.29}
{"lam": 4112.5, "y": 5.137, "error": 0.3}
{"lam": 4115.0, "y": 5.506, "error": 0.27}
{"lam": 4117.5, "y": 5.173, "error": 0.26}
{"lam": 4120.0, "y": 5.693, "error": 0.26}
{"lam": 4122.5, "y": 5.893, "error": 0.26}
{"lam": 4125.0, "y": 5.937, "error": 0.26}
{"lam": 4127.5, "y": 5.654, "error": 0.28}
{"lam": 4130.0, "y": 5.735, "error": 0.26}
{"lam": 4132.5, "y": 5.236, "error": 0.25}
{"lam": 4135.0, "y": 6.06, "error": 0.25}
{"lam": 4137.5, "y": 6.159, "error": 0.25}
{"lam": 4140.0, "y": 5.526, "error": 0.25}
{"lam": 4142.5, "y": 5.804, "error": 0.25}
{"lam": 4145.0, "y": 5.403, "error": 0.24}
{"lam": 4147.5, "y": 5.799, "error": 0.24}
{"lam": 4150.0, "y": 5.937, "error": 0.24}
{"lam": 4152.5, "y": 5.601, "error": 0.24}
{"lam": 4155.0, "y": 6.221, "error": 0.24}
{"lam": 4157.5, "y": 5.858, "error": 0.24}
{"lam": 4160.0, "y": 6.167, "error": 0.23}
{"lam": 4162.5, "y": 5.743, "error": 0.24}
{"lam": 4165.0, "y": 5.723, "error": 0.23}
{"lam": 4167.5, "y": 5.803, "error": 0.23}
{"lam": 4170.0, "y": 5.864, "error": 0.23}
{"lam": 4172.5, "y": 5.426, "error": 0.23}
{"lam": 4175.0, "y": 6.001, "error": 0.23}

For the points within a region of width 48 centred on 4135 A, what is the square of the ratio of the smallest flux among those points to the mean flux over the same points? 0.81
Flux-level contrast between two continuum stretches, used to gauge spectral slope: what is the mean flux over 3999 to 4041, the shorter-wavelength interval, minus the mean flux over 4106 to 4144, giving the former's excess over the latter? 0.6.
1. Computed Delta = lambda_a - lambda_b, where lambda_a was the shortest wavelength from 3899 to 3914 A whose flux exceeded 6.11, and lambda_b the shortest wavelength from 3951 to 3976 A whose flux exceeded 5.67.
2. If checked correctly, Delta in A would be -40.0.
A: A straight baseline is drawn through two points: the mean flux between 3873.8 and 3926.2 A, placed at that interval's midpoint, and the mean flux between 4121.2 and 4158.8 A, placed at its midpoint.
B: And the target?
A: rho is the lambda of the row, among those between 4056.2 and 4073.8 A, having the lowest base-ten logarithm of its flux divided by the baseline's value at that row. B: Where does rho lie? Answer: 4062.5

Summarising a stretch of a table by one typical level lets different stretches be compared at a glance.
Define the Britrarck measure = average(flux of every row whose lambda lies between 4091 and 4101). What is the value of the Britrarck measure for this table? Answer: 5.07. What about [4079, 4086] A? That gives 5.93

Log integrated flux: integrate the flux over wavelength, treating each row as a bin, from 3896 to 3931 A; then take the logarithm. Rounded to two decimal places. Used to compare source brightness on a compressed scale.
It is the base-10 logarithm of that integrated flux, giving 2.32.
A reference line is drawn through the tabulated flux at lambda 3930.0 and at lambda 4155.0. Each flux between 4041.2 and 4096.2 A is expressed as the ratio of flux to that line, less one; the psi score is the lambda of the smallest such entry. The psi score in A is 4095.0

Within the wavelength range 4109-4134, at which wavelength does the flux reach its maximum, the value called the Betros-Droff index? 4125.0 A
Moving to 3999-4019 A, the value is 4007.5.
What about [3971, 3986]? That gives 3985.0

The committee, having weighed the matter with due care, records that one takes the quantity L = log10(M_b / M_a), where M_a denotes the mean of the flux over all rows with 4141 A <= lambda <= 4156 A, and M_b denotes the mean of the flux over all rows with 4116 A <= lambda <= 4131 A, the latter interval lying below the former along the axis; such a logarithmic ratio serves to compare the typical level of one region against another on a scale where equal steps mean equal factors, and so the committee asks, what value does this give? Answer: -0.01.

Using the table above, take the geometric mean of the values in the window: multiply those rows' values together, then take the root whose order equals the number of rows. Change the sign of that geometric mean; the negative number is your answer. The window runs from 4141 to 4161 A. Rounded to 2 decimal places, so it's -5.84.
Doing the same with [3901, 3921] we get -6.05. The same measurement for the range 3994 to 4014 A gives -6.04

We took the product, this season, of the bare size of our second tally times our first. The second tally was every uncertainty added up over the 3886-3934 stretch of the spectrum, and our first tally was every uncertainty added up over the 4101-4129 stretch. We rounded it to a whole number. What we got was 16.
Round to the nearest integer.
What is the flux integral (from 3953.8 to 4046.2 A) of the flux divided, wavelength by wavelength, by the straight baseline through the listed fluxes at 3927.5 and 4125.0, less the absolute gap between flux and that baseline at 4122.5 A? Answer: 90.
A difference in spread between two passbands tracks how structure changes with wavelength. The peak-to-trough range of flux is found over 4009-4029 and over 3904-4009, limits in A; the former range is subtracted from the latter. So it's 2.5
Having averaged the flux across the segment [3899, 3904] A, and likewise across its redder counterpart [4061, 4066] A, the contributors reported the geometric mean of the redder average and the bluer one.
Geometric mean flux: 5.84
